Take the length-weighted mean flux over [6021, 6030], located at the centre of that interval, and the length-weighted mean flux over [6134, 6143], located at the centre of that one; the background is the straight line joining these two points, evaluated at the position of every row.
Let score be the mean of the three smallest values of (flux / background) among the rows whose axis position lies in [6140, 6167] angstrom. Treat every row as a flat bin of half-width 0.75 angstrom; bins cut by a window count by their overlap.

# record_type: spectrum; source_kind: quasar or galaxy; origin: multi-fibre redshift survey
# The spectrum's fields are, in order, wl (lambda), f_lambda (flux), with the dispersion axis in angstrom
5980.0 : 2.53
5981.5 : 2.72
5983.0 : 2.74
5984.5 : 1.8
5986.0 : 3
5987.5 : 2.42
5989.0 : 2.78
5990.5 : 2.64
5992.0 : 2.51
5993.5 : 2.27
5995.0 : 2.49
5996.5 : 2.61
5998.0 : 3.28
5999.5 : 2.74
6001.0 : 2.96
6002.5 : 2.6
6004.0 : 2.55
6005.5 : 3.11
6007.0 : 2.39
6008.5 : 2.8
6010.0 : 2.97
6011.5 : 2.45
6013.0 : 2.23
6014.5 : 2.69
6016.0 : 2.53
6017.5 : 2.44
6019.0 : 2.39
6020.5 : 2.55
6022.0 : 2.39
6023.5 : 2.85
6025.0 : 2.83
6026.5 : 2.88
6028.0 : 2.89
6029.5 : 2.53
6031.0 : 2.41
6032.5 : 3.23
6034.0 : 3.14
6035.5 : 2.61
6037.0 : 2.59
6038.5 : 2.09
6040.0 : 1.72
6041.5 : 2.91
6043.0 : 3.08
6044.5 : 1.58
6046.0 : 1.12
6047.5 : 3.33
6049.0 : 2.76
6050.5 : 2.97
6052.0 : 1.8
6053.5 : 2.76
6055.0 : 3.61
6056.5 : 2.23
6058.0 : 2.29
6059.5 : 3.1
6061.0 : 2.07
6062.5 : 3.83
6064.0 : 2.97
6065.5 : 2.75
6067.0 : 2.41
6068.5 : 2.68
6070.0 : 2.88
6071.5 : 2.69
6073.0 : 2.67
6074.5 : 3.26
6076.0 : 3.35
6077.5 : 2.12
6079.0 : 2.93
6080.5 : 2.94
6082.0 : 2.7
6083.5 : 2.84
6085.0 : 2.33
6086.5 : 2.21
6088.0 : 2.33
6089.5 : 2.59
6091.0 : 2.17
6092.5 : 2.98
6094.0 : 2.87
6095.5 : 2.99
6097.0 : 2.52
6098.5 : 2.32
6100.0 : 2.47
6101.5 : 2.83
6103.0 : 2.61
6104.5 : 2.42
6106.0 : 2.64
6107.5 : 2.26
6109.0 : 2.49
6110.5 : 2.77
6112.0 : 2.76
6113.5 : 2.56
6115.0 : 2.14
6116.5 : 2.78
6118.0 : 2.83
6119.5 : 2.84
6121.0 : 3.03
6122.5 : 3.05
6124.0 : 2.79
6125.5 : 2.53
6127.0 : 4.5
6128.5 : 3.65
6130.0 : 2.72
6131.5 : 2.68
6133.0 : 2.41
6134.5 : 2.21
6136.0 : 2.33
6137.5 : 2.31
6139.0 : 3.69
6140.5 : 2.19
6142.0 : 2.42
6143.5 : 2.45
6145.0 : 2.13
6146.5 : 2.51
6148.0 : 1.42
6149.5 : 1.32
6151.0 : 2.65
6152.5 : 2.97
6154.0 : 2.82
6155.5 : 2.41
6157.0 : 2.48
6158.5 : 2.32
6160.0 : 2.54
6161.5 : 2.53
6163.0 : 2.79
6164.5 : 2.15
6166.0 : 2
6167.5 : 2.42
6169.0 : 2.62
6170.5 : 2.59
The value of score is 0.63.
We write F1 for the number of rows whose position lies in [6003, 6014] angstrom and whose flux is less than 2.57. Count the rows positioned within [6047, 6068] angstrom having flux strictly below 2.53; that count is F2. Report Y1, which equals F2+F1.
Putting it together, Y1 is 9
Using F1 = 4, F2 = 5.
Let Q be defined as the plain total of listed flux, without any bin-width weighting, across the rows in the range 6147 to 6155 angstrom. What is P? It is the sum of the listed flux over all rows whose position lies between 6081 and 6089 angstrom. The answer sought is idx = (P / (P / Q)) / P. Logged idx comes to 0.90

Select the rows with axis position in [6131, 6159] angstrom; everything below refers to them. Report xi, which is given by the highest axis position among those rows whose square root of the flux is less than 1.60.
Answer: 6158.5 angstrom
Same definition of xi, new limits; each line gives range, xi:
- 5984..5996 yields 5995.0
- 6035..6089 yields 6088.0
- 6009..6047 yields 6046.0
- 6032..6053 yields 6052.0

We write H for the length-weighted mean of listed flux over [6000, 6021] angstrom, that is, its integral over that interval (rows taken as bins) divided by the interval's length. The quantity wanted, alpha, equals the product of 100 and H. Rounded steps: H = 2.62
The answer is 262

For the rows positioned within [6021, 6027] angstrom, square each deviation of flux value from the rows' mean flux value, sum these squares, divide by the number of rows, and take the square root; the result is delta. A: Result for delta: 0.201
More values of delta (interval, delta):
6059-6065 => 0.625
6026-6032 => 0.212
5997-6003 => 0.257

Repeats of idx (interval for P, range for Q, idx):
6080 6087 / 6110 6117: 1.00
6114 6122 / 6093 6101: 0.97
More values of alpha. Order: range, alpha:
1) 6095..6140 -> 273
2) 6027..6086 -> 267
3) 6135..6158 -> 240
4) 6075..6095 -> 266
